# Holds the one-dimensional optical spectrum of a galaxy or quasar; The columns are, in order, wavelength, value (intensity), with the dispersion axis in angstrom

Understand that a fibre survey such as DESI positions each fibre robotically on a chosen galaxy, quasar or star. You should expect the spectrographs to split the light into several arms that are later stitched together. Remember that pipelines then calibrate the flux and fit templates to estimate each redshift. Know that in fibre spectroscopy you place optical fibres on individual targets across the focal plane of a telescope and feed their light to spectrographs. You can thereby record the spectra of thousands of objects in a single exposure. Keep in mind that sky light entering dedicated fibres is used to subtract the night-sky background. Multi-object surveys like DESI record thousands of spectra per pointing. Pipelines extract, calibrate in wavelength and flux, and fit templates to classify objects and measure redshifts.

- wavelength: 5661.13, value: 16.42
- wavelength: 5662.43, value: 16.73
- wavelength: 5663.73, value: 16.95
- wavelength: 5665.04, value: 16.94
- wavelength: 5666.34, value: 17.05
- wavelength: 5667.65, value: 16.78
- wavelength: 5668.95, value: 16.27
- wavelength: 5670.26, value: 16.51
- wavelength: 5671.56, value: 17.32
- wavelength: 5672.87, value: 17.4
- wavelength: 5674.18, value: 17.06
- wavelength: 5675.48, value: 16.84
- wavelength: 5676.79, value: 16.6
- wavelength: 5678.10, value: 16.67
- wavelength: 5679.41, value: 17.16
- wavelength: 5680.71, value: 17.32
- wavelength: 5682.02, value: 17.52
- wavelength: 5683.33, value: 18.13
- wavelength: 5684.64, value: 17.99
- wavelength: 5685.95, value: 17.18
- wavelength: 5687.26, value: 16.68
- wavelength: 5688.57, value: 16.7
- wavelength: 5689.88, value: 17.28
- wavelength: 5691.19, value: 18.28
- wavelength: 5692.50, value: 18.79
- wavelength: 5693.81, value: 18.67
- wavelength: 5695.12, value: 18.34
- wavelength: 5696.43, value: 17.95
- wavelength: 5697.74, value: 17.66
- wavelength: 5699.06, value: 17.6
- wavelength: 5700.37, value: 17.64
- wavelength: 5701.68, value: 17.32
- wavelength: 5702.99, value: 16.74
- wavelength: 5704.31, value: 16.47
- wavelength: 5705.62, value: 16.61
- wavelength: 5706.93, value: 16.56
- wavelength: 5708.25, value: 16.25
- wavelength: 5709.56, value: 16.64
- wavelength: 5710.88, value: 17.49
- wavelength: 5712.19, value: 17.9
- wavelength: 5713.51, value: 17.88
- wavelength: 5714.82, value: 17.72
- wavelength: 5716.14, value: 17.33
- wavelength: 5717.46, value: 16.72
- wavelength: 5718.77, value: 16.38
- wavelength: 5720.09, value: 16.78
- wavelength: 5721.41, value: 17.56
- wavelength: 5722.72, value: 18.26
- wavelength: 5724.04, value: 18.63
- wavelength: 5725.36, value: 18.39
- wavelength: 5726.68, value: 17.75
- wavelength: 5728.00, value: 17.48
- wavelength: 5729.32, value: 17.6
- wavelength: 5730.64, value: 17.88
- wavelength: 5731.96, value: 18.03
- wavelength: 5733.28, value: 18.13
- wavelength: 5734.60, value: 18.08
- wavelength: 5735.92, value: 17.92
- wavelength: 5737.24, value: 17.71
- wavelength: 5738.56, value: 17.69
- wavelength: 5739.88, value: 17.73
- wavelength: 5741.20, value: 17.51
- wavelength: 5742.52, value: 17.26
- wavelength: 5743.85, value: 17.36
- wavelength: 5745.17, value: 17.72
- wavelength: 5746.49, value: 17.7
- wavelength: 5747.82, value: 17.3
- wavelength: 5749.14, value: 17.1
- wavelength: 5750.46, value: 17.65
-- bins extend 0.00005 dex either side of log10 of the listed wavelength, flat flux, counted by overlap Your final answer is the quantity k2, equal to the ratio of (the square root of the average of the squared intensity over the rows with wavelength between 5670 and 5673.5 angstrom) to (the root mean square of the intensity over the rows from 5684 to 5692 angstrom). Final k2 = 0.98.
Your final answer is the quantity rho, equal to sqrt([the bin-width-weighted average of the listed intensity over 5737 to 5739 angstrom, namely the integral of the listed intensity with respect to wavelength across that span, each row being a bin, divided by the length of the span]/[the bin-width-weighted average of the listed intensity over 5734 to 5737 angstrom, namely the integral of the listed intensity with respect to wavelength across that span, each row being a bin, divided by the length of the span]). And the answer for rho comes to 0.99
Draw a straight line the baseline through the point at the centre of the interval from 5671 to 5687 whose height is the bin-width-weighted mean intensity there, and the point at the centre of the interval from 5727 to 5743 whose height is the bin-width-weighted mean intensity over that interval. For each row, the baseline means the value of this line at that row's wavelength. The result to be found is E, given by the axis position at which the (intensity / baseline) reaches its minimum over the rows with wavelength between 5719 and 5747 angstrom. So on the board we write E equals 5720.09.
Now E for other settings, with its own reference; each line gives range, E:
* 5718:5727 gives 5718.77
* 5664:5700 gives 5668.95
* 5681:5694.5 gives 5687.26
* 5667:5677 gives 5668.95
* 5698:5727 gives 5708.25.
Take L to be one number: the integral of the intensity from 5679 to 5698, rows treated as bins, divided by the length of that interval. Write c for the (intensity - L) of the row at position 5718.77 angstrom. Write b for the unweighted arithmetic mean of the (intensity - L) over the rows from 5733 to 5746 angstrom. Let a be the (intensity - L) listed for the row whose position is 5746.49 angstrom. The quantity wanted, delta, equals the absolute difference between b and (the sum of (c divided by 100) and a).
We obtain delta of 0.02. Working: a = 0.0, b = -0.01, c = -1.3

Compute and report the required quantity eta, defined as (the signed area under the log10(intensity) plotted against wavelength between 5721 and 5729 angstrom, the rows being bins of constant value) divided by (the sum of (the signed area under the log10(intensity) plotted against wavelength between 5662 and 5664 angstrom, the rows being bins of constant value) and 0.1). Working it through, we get 3.9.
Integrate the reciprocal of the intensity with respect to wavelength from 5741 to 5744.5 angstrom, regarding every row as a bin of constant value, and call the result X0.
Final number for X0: 0.201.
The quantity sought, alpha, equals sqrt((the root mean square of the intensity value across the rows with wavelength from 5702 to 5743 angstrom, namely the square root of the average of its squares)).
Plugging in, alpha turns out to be 4.18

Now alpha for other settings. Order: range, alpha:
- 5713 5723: 4.16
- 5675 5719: 4.16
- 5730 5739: 4.23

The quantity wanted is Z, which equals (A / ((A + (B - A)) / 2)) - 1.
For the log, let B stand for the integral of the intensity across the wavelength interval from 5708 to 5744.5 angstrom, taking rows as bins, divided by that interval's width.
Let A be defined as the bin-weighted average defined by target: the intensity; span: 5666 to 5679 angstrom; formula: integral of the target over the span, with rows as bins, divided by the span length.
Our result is 0.92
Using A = 16.8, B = 17.6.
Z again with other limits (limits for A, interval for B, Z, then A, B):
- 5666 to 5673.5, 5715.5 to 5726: 0.93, 16.9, 17.5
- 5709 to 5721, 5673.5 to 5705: 0.97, 17.2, 17.4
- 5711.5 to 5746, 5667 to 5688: 1.07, 17.7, 17.1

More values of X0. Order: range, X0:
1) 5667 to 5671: 0.242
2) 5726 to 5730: 0.227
